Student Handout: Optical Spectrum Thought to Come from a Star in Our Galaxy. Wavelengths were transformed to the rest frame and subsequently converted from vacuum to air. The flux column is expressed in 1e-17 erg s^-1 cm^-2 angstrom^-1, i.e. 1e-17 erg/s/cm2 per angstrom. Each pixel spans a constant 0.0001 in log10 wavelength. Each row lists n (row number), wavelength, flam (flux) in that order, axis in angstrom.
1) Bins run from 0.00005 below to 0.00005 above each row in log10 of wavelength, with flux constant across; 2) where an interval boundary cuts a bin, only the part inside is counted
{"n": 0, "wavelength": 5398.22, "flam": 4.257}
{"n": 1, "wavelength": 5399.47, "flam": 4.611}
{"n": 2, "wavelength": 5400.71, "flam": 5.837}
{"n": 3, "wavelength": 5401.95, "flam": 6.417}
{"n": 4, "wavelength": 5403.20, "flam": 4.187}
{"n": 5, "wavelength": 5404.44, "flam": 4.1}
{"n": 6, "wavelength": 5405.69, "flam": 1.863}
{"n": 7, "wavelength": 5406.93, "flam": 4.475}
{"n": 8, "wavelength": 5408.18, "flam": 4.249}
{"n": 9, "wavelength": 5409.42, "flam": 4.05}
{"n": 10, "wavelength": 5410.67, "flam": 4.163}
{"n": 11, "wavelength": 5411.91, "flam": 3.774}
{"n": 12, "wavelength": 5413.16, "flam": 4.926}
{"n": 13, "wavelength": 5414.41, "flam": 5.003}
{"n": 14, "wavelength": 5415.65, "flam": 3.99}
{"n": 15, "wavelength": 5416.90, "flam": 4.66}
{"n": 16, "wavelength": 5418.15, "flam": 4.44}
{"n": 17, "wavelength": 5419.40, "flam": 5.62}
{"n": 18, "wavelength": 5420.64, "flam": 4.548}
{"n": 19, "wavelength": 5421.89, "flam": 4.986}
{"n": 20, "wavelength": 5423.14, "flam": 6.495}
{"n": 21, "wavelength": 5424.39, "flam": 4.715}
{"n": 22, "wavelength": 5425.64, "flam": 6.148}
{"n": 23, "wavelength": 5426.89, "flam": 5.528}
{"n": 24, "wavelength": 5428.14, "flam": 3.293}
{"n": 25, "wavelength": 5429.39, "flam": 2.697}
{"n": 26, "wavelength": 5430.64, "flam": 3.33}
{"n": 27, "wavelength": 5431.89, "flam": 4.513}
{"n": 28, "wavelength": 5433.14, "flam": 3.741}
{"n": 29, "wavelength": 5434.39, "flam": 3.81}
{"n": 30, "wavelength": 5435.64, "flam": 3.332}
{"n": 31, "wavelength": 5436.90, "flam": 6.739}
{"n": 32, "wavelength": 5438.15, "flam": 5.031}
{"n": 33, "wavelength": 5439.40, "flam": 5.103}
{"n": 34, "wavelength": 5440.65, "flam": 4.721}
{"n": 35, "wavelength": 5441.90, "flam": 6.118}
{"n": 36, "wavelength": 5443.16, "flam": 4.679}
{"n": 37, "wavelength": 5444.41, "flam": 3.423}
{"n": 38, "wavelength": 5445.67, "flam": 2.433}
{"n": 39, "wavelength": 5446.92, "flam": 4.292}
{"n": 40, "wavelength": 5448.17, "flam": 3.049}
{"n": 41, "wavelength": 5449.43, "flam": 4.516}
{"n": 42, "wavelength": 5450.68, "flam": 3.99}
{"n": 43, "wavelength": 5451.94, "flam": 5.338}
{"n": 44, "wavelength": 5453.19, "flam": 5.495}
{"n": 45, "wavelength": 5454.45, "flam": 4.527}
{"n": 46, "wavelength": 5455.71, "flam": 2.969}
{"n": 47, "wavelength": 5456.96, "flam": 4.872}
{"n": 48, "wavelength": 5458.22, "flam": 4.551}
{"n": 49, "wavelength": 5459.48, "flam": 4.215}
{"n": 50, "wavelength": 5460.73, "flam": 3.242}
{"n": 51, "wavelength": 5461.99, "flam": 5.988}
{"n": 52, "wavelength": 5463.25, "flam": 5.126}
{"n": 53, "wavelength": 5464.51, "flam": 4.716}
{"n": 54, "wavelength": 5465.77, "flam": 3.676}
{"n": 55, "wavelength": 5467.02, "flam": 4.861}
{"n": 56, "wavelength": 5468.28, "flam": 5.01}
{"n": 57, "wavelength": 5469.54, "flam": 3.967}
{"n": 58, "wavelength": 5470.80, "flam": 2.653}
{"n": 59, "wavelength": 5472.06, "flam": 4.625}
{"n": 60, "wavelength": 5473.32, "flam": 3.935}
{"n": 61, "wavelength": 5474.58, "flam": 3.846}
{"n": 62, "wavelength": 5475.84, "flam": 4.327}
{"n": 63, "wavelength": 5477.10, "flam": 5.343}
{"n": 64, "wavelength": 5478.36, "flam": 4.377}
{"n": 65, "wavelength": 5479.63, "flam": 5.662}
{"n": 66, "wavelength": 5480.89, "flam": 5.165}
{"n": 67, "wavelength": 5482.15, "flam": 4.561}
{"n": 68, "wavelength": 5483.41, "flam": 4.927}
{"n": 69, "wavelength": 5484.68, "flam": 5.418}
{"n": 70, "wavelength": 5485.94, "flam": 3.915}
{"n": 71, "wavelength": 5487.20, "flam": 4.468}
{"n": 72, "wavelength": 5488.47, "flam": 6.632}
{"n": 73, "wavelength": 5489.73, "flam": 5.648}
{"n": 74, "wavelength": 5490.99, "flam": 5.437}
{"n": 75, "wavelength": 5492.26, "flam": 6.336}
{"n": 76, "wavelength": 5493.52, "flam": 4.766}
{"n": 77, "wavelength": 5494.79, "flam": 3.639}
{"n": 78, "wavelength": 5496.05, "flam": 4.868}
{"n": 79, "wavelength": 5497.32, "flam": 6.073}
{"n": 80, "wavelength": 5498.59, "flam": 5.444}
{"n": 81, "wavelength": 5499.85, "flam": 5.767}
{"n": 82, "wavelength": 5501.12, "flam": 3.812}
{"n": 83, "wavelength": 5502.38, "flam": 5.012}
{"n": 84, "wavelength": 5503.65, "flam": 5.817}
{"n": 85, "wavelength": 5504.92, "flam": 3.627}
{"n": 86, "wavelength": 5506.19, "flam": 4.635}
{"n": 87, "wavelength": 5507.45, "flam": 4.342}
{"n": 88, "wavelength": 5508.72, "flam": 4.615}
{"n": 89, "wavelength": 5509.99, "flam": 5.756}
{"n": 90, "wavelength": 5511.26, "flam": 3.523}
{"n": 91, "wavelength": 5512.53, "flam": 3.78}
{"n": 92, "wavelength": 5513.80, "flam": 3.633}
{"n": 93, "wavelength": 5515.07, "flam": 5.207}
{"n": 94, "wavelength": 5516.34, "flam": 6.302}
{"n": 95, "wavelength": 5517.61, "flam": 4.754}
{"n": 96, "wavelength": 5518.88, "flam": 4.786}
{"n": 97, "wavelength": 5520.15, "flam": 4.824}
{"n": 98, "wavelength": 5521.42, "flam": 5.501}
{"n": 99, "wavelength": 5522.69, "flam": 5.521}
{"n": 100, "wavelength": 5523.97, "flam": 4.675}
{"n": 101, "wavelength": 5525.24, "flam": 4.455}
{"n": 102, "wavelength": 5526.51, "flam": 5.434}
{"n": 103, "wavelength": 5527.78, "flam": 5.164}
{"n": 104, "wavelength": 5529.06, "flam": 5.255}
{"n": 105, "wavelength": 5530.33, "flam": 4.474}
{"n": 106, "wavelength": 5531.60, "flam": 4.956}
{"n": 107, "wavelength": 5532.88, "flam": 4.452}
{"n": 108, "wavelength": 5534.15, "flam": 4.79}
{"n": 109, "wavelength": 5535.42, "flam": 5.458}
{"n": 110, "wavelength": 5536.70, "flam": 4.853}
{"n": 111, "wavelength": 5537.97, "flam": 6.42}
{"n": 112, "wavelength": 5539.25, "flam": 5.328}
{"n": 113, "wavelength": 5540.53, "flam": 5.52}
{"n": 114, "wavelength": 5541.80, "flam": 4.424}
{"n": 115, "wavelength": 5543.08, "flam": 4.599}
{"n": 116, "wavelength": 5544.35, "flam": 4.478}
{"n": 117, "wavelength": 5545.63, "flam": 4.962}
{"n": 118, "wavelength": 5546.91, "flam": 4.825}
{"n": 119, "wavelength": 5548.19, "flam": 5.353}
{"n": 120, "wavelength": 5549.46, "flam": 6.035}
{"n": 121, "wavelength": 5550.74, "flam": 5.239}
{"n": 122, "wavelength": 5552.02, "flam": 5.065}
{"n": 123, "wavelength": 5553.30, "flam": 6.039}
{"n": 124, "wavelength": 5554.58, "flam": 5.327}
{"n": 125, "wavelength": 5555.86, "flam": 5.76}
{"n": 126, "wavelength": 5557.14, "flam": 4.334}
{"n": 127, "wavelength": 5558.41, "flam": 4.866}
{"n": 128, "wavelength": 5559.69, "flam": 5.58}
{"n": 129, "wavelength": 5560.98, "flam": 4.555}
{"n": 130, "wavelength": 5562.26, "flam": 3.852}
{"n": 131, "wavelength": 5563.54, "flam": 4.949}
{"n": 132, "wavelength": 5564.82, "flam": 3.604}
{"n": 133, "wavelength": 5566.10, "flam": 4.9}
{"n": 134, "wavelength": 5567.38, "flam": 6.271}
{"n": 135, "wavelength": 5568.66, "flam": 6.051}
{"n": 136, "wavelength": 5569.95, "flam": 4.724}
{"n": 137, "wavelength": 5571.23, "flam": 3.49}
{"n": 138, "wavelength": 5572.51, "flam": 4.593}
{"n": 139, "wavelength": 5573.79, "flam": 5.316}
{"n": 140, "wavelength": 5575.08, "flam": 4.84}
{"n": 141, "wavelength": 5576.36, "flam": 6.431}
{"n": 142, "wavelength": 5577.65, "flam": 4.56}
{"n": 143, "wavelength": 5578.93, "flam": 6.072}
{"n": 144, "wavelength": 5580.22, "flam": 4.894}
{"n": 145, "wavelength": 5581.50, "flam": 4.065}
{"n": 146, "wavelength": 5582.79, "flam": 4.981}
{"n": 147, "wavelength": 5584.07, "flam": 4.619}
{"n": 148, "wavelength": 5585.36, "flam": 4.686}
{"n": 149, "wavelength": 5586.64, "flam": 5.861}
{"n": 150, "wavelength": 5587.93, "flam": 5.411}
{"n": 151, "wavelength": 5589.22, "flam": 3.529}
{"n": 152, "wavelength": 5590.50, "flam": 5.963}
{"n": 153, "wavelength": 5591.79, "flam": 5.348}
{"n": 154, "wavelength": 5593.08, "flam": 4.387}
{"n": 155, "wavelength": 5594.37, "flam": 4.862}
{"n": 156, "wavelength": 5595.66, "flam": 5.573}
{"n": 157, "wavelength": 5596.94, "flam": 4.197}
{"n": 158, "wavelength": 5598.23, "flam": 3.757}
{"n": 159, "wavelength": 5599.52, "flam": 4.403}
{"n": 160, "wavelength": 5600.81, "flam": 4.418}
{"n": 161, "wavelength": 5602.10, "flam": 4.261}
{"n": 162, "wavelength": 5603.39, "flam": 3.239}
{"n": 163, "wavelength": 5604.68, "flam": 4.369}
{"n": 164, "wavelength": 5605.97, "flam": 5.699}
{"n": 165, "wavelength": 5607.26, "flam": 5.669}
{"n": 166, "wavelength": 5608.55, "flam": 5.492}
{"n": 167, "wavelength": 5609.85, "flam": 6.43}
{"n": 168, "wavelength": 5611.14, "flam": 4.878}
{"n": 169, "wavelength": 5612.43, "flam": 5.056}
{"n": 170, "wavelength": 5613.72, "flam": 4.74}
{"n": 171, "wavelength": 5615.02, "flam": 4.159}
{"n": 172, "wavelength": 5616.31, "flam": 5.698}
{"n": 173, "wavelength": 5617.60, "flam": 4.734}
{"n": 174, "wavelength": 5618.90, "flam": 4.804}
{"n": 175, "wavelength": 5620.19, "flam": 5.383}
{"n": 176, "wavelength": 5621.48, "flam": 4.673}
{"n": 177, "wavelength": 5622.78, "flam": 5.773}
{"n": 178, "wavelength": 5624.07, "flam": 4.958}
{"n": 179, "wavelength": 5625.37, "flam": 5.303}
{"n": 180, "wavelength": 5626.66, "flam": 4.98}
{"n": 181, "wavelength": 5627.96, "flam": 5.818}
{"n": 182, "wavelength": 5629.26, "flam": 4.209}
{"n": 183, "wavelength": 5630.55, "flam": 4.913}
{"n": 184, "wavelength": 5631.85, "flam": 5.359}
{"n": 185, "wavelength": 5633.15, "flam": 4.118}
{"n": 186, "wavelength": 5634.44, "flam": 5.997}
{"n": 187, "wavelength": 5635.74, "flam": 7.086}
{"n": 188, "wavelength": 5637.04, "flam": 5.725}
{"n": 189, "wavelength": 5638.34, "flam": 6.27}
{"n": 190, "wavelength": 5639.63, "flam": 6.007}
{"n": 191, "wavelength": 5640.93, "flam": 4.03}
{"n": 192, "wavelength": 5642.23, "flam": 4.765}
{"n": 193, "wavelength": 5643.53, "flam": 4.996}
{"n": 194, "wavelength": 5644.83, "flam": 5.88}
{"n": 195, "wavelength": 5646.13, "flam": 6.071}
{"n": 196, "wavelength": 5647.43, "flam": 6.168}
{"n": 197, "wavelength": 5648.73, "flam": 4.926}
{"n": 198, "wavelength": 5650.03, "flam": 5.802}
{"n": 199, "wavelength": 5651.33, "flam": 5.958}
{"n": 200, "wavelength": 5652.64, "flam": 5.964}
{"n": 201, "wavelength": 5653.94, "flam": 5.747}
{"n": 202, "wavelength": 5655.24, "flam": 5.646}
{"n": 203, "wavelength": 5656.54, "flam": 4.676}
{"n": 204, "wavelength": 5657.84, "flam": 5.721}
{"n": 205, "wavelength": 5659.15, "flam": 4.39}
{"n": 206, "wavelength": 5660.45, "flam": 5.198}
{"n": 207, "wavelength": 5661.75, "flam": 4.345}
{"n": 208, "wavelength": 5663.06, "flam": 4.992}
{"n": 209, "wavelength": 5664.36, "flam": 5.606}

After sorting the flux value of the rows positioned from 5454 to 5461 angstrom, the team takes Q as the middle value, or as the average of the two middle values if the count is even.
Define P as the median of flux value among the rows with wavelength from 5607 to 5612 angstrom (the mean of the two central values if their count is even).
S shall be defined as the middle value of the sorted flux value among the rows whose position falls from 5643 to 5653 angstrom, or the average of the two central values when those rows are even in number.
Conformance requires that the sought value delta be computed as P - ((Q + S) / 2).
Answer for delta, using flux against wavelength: 0.4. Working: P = 5.58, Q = 4.4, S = 5.9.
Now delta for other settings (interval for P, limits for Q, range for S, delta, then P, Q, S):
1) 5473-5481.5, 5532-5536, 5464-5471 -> -0.2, 4.38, 4.8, 4.3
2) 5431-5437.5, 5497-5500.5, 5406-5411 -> -1.2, 3.81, 5.8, 4.2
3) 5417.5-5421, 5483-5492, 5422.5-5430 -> -0.7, 4.55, 5.4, 5.1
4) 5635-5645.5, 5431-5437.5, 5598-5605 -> 1.7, 5.80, 3.8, 4.3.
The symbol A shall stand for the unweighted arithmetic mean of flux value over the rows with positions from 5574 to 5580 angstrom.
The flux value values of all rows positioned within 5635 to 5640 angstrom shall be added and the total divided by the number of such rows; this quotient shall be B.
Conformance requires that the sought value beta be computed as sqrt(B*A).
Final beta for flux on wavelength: 5.9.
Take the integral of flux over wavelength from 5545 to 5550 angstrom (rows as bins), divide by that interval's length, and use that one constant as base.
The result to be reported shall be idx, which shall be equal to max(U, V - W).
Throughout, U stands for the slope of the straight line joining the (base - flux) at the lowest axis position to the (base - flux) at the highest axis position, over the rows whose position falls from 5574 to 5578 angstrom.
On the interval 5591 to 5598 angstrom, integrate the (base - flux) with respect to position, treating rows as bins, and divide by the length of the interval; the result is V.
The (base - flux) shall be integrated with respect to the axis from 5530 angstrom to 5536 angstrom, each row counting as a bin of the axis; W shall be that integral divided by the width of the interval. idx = 0.11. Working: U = 0.1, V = 0.45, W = 0.4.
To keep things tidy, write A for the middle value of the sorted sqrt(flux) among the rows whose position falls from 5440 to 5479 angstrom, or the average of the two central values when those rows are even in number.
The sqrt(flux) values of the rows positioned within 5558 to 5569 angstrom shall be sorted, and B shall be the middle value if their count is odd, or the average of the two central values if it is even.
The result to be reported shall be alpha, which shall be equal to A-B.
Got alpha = -0.09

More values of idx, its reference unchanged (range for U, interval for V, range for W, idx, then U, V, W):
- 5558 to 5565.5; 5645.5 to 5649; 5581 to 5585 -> 0.20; 0.2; -0.52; 0.7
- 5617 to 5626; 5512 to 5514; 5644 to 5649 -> 2.08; -0.1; 1.56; -0.5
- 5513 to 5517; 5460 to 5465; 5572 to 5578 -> 0.43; -1.1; 0.52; 0.1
